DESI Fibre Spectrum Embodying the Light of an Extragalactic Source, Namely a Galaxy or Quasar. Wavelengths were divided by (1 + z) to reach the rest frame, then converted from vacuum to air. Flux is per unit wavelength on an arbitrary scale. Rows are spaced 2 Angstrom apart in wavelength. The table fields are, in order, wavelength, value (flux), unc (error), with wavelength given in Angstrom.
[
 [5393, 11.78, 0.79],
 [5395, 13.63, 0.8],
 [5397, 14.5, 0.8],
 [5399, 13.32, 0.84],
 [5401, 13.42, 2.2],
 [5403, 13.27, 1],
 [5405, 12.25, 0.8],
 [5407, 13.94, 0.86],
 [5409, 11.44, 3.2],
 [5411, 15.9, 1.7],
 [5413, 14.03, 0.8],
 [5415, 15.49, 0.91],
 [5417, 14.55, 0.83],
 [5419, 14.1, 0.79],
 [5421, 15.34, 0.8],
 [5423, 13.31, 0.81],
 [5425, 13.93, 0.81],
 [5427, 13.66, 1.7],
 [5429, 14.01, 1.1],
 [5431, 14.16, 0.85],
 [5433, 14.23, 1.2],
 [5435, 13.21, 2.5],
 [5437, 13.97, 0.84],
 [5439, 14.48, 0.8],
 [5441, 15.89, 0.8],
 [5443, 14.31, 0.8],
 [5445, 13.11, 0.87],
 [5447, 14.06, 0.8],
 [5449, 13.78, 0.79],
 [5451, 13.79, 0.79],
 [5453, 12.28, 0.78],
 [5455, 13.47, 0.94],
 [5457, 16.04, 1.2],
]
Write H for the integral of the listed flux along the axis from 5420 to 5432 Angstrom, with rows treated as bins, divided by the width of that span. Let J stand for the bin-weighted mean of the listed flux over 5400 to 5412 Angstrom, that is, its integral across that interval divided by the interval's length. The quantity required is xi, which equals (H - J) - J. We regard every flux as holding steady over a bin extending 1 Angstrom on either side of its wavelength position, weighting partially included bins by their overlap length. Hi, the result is -12.7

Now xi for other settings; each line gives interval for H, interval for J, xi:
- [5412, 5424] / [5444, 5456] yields -12.4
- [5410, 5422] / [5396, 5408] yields -12.0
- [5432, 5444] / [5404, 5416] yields -13.3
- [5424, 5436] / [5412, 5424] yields -15.1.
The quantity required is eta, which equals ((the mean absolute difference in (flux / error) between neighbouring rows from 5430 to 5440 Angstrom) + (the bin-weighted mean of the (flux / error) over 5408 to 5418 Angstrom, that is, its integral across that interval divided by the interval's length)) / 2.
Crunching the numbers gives 9.5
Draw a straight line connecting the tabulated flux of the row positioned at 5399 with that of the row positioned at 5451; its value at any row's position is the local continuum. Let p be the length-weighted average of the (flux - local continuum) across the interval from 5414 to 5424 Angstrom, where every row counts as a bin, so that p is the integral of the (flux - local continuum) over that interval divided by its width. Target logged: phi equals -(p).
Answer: -1.1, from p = 1.1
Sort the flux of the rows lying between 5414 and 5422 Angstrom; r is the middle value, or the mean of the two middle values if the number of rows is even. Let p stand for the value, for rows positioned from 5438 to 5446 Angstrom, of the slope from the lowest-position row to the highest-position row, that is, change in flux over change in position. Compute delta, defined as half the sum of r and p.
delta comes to 7.4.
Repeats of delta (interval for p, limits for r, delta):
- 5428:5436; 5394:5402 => 6.7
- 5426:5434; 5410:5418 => 7.6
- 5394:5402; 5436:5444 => 7.2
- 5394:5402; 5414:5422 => 7.5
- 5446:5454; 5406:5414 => 6.8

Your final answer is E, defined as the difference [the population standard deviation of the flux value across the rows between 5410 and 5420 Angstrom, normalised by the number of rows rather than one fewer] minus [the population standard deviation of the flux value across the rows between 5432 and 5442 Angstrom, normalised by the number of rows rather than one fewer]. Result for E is -0.12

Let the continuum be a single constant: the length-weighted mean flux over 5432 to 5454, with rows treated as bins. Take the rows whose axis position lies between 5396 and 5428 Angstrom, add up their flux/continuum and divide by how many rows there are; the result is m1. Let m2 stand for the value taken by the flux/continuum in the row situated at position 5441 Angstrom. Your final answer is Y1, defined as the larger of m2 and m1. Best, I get 1.142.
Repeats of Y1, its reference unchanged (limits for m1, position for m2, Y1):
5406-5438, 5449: 1.012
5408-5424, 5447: 1.025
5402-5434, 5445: 1.004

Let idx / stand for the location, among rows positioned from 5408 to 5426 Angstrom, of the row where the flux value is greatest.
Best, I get 5411 Angstrom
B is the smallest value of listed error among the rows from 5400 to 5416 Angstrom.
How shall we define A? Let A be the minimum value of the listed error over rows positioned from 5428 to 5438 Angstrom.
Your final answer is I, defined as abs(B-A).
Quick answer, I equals 0.040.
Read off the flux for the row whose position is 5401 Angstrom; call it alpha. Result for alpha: 13.42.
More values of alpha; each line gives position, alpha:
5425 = 13.93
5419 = 14.1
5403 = 13.27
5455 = 13.47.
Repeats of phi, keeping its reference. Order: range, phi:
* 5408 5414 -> -0.4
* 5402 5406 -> 0.6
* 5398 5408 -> 0.1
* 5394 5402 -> -0.4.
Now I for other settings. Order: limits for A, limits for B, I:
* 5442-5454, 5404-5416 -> 0.020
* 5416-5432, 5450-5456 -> 0.010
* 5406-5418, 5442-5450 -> 0.010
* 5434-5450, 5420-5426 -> 0.010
